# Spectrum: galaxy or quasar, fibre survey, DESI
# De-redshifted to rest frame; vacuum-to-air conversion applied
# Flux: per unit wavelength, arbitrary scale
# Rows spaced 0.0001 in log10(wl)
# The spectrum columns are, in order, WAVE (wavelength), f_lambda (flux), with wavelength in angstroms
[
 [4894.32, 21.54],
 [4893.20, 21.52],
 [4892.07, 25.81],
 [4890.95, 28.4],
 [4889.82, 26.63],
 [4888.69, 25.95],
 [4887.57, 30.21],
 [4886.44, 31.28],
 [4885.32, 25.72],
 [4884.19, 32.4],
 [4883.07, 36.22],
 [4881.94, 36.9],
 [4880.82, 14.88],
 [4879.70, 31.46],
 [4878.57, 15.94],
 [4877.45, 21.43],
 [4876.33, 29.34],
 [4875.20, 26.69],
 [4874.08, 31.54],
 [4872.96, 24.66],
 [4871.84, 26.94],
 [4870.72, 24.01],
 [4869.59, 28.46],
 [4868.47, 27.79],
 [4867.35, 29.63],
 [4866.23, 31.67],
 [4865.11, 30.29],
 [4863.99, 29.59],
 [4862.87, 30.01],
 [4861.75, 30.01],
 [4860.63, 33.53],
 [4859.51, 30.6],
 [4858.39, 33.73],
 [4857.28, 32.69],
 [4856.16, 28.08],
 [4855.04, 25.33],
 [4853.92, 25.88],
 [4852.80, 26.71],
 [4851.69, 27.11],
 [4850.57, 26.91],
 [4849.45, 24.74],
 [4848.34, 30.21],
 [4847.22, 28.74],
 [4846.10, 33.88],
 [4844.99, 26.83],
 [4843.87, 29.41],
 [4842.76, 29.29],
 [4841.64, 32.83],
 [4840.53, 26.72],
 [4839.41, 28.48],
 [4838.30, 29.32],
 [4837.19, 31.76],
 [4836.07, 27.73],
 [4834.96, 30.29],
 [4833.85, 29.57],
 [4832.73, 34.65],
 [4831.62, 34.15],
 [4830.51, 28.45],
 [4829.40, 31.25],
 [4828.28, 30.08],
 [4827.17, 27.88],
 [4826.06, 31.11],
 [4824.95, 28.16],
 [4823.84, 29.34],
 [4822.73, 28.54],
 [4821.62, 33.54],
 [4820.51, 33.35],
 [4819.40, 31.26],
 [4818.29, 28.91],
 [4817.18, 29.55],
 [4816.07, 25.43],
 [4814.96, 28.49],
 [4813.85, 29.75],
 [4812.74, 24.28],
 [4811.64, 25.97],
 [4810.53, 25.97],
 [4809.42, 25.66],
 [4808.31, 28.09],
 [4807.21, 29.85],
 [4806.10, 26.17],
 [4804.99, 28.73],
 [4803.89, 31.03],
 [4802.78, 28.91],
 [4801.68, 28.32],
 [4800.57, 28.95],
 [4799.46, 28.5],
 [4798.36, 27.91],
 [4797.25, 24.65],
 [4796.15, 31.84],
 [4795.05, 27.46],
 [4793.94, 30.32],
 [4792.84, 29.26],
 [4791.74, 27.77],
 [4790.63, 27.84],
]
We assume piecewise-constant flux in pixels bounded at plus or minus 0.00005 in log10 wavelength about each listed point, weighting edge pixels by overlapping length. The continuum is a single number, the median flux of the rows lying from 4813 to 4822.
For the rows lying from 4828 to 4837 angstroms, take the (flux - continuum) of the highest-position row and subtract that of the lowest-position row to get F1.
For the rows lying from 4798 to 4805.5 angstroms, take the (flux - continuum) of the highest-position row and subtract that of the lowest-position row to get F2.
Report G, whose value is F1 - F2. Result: -3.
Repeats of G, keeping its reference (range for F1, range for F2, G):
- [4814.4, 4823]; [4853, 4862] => -4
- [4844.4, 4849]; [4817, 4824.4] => 4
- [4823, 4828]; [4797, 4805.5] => -6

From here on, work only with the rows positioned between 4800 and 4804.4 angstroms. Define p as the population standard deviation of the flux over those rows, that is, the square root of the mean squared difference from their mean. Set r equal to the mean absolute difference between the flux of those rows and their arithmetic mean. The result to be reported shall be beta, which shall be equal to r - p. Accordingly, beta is -0.2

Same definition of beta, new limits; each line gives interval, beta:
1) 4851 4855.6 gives 0.0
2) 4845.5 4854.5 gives -0.5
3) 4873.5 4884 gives -1.1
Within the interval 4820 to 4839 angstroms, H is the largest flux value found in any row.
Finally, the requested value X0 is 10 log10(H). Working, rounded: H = 34.65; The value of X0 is 15.4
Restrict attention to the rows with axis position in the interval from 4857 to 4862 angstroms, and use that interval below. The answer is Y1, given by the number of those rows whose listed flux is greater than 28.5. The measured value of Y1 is 5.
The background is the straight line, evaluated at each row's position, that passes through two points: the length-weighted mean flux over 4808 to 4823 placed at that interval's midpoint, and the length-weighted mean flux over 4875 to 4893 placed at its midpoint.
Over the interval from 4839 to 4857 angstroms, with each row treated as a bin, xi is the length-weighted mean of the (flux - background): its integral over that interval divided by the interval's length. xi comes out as 0.3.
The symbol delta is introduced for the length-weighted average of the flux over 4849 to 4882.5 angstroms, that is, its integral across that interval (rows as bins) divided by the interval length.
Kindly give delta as 27.9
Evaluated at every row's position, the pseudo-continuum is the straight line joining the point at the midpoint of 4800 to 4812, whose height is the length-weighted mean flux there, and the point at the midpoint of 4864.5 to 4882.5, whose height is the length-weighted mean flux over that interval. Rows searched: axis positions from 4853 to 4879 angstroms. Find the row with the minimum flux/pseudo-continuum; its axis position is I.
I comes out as 4878.57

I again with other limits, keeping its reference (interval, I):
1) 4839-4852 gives 4849.45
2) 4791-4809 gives 4797.25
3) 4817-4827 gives 4824.95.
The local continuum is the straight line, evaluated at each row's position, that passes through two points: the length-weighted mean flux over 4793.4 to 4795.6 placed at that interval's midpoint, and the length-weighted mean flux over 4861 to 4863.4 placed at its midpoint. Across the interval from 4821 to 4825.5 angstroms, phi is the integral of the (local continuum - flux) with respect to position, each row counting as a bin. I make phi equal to -2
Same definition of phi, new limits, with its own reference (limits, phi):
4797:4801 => 5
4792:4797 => -2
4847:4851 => 10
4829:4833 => -9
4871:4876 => 16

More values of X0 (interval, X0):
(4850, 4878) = 15.3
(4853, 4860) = 15.3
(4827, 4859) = 15.4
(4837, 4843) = 15.2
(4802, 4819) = 14.9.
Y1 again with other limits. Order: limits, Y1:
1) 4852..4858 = 1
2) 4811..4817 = 1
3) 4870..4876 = 1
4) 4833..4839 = 4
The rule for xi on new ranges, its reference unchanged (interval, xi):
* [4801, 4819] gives -0.7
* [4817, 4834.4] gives 2.3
